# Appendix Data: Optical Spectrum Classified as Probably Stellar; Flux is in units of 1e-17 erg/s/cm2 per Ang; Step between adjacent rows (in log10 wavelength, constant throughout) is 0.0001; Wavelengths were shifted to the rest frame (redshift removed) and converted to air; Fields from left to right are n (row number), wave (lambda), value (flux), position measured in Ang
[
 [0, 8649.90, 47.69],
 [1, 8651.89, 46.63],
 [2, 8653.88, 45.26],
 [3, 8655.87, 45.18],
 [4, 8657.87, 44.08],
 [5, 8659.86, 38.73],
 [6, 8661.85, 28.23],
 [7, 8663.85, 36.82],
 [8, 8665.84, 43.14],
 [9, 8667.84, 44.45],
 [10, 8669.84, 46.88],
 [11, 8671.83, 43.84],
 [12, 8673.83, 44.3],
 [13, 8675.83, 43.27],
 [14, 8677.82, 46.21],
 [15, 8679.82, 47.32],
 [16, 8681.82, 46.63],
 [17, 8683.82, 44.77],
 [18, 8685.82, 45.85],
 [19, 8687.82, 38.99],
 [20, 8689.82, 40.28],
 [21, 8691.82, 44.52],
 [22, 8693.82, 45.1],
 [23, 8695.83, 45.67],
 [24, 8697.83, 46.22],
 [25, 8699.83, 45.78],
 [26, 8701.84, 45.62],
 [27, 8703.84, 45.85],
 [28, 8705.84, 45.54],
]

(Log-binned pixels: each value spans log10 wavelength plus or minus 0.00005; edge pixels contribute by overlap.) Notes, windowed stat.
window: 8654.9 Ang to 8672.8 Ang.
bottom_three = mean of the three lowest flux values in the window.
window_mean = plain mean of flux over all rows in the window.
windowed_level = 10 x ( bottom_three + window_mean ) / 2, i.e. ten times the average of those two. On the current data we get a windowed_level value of 379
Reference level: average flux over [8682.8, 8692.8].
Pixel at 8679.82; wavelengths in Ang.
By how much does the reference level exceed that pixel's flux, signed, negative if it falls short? -4.4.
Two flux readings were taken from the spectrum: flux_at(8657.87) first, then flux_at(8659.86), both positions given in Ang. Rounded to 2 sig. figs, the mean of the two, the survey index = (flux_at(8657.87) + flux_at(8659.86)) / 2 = 41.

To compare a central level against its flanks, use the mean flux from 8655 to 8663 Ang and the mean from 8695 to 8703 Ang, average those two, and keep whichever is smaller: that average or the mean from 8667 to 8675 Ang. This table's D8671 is 42.4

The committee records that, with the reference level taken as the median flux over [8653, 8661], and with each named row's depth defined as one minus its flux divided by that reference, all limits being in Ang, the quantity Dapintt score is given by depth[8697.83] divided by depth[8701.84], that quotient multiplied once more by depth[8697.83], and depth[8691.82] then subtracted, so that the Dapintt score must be -0.1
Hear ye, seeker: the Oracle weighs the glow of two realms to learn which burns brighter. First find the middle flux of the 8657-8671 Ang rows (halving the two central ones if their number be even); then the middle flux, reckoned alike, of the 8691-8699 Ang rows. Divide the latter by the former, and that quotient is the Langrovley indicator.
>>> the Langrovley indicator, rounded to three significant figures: 1.05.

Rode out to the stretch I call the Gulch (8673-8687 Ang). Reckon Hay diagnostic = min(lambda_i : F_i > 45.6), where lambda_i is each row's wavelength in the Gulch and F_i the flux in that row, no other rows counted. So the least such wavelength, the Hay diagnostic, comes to 8677.82 Ang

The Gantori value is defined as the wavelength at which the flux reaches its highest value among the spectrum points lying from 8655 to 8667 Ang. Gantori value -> 8655.87 Ang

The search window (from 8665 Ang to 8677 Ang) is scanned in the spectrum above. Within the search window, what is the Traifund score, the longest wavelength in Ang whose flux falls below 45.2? 8675.83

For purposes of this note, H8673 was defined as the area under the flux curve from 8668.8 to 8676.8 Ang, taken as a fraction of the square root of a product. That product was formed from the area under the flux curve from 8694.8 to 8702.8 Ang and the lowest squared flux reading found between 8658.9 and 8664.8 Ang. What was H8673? 0.7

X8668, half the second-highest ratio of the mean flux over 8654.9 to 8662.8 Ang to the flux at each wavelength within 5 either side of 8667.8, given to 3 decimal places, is 0.453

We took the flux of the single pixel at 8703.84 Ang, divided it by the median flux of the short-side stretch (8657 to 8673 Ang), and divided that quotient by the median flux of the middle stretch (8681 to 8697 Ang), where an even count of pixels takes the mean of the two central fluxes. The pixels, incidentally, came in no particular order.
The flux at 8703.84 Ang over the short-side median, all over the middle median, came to 0.0235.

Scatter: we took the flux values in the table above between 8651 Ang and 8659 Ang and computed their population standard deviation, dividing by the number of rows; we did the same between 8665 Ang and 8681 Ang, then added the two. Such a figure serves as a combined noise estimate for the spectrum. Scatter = 2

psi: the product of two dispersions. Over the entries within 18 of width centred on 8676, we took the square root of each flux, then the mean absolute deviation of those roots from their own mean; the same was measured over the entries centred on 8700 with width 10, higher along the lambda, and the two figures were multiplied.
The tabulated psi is 0.001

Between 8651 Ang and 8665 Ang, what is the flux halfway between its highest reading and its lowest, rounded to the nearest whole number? 37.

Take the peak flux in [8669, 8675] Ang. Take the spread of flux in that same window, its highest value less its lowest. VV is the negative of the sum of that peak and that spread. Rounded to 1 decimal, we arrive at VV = -49.9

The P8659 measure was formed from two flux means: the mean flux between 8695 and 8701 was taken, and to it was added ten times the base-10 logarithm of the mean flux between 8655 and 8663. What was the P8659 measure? 61.8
